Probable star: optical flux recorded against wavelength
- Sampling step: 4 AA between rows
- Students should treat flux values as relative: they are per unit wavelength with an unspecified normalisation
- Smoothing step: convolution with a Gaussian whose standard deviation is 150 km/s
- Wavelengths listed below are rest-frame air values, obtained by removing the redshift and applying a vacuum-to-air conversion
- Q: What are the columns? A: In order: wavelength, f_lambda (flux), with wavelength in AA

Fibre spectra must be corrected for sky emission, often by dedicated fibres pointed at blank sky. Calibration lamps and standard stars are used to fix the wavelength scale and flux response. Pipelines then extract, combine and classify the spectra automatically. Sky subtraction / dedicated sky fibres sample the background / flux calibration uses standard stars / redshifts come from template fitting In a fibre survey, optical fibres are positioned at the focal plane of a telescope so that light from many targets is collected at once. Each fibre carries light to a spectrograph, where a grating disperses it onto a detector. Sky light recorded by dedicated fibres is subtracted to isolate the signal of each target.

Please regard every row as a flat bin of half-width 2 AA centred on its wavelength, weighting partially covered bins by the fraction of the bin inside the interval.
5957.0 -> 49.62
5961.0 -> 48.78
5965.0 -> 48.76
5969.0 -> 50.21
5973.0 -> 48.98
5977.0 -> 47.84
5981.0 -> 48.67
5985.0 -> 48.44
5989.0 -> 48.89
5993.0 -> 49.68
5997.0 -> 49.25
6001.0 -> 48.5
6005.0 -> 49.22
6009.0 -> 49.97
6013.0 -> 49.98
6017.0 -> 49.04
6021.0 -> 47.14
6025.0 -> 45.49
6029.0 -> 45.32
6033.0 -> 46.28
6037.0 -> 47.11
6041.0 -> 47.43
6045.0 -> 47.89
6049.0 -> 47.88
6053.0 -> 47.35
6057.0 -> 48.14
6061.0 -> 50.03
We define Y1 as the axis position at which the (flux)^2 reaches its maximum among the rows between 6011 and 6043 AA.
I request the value 6013.0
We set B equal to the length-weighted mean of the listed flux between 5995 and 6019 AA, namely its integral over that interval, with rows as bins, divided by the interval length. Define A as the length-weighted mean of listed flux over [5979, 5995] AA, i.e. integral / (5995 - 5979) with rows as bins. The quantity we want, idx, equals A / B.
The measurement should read 0.99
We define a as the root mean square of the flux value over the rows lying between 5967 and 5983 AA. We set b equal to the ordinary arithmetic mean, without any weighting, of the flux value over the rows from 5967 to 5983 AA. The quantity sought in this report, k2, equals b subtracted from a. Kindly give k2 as 0.0074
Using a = 48.9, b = 48.9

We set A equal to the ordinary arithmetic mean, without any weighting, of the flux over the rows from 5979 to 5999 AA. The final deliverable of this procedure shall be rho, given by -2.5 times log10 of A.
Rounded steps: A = 49.0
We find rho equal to -4.225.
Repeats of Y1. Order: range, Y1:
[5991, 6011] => 6009.0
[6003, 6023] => 6013.0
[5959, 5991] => 5969.0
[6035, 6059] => 6057.0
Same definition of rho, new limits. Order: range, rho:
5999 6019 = -4.233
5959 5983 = -4.223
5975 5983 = -4.209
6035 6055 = -4.192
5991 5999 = -4.236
